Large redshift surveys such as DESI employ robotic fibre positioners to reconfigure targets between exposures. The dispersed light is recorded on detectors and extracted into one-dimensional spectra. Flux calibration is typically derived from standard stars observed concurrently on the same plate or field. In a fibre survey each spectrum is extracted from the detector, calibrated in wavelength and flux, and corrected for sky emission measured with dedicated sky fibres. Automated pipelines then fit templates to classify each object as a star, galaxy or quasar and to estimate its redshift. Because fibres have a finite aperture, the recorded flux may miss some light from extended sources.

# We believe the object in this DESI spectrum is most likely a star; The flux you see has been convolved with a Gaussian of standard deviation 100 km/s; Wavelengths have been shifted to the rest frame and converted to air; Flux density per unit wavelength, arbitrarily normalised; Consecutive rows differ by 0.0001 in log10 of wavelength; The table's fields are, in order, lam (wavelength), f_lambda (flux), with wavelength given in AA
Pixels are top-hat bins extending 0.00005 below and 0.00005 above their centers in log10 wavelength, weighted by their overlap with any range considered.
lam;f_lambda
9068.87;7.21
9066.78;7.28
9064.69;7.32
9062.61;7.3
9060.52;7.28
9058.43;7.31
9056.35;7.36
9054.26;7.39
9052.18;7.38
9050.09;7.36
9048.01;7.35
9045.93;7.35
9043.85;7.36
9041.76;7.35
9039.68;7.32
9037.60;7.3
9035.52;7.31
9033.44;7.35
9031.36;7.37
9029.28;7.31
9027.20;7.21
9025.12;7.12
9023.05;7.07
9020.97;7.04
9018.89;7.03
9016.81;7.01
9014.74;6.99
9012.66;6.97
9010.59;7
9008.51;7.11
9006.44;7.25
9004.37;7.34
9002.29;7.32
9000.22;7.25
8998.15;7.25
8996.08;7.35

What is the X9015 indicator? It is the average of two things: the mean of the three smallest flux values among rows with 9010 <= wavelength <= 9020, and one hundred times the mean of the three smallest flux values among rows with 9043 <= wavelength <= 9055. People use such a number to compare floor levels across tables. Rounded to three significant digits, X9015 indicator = 371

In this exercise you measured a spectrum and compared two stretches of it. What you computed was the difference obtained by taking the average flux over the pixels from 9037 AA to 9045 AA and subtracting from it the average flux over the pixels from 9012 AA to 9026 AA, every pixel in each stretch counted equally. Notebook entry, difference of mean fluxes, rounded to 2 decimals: 0.30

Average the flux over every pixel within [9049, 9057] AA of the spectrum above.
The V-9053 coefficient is 7.37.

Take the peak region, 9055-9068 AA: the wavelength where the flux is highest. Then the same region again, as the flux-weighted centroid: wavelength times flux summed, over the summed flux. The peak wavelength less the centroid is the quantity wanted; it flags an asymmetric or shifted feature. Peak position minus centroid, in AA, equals -5.2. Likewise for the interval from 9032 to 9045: 5.2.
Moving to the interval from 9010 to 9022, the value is 5.2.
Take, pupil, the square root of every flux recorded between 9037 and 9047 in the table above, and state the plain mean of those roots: 2.709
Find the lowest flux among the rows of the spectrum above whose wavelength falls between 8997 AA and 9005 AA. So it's 7.25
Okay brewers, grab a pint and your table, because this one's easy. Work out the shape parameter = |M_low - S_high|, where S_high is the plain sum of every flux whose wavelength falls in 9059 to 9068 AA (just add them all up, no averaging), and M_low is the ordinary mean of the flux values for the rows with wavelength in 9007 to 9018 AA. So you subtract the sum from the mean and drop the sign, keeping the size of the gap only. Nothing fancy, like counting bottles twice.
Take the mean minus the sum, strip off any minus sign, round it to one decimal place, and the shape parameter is 22.2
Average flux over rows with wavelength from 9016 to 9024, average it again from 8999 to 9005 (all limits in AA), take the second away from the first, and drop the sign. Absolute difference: 0.27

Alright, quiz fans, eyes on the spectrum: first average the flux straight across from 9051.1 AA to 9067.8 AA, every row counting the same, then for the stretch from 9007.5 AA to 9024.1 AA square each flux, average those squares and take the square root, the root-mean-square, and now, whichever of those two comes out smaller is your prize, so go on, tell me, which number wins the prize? 7.03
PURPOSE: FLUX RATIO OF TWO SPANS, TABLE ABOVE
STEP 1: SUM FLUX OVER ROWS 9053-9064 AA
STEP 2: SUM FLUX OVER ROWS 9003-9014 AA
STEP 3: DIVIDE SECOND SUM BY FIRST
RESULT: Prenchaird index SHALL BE 0.974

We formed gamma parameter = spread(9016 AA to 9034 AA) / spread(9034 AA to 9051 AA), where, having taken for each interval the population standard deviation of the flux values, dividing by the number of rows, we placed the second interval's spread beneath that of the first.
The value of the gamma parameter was 6.2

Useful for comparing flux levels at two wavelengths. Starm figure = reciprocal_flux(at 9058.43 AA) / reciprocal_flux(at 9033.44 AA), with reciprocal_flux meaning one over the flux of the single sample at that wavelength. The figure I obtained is 1.01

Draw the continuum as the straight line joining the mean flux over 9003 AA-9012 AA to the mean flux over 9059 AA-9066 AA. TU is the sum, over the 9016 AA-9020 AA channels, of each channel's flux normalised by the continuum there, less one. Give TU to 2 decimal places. -0.05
